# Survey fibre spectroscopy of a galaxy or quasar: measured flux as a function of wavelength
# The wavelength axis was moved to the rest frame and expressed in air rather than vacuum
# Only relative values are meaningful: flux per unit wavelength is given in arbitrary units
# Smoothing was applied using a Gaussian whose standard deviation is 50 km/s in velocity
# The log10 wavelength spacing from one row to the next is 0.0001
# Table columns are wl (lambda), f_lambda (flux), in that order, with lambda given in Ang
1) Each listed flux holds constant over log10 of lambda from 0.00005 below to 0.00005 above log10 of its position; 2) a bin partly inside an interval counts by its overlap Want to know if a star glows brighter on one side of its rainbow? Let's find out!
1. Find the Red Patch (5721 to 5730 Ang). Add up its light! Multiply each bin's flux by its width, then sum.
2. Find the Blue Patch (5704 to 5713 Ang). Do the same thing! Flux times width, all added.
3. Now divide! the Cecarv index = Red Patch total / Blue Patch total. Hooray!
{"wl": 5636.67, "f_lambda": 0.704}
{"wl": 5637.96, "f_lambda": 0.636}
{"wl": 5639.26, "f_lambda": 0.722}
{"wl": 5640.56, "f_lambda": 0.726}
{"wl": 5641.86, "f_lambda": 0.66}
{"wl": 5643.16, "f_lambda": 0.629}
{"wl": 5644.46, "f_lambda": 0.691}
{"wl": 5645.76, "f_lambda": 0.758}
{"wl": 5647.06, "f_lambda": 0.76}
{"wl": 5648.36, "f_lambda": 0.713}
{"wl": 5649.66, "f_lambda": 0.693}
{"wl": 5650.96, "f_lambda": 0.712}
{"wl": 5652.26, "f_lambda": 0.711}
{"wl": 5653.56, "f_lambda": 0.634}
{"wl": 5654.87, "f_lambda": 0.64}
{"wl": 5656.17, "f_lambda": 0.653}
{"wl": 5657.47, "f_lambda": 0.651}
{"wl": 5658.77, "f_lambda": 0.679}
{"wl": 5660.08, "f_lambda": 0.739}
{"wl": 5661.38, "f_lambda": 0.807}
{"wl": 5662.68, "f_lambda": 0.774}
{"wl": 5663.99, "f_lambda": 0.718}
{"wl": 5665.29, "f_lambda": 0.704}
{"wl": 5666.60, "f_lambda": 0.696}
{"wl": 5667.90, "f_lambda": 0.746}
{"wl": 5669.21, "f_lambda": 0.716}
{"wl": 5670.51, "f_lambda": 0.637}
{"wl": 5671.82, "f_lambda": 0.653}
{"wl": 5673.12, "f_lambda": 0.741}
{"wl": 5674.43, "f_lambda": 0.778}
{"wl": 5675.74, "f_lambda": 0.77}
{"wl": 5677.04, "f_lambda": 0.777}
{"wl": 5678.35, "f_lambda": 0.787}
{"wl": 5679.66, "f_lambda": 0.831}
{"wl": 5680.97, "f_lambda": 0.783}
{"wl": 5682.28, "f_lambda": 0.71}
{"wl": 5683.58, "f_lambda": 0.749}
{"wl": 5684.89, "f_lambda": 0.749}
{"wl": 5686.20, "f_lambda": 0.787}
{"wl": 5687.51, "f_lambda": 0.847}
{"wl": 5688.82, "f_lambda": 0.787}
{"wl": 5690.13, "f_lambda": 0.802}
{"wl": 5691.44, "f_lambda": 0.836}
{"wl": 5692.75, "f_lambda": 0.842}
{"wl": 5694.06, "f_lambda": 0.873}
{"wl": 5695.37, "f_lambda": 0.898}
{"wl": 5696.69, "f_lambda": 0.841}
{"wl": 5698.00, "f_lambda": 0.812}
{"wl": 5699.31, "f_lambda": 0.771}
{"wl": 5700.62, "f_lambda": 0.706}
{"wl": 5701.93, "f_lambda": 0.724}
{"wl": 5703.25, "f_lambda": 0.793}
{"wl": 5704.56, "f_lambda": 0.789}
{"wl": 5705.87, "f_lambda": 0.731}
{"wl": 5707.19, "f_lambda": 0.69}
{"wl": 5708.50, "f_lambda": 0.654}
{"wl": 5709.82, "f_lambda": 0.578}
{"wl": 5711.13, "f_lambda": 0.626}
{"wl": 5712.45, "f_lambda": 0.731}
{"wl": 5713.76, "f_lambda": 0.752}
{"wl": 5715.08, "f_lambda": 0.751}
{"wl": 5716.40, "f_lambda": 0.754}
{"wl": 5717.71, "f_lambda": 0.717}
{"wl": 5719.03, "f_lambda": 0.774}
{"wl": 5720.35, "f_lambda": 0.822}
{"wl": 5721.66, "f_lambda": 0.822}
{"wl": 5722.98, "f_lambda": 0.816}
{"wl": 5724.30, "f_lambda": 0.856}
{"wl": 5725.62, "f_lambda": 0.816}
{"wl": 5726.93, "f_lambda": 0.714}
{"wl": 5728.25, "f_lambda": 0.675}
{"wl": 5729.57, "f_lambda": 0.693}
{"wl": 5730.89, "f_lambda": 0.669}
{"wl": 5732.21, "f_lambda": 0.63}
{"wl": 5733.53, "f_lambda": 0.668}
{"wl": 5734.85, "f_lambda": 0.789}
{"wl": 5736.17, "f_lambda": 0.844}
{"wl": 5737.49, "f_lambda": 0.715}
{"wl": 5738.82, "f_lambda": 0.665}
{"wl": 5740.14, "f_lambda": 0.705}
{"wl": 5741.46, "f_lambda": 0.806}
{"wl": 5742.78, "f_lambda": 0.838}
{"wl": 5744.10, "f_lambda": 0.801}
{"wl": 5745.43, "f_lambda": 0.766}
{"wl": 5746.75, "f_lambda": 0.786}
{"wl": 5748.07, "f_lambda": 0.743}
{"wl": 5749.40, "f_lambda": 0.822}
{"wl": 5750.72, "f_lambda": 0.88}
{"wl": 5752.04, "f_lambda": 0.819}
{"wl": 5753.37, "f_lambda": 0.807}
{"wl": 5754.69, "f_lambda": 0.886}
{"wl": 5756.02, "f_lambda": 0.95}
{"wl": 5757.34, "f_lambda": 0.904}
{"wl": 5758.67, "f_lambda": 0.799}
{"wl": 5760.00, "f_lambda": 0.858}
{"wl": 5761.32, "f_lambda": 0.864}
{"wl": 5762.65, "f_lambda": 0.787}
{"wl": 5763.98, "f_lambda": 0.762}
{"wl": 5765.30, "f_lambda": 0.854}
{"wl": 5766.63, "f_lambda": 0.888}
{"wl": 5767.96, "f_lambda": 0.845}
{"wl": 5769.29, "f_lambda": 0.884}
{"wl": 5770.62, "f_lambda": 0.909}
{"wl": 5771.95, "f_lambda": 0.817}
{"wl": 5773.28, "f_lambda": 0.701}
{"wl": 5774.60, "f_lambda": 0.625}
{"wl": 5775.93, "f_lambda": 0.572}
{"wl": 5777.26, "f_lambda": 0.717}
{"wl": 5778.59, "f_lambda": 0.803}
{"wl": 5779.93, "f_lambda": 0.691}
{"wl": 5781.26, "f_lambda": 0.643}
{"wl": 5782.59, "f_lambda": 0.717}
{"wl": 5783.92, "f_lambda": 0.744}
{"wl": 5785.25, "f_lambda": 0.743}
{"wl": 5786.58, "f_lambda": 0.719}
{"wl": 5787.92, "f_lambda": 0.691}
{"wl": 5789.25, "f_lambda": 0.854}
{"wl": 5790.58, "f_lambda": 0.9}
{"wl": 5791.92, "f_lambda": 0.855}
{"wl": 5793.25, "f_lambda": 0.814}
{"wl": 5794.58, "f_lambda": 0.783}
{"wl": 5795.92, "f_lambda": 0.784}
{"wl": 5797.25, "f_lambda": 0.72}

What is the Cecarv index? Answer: 1.13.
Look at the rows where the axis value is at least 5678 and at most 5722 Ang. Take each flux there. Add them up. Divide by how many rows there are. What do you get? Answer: 0.768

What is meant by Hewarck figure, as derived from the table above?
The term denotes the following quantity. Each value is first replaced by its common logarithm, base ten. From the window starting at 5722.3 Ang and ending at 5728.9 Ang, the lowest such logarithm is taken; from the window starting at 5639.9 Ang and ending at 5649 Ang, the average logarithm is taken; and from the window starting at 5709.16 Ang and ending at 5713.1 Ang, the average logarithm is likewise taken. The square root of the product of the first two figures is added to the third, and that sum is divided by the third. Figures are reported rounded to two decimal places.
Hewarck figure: 0.16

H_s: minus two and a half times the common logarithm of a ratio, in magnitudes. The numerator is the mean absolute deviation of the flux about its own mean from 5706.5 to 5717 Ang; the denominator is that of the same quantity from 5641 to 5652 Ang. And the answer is -0.53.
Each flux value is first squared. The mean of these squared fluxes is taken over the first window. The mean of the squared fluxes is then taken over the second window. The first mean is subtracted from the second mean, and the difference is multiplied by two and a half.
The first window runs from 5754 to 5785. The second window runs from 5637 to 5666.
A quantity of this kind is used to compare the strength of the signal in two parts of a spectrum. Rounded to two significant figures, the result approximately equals -0.36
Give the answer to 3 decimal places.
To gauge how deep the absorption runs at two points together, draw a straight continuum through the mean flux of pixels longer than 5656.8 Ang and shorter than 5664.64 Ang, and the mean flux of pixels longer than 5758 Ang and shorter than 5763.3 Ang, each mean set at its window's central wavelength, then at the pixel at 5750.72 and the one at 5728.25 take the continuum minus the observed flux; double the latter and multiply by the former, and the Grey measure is -0.015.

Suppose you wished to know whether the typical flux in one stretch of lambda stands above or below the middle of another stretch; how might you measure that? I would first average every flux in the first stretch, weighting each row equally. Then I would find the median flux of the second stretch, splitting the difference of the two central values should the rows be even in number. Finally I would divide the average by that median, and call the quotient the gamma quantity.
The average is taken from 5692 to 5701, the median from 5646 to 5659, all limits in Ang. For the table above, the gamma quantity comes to 1.20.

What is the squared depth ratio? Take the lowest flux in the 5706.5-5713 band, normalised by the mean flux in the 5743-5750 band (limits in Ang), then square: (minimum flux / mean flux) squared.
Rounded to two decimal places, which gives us 0.54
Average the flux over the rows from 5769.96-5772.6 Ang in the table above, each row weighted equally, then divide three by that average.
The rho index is 3.48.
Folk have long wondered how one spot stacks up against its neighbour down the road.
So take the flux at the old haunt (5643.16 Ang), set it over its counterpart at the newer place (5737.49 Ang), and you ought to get 0.88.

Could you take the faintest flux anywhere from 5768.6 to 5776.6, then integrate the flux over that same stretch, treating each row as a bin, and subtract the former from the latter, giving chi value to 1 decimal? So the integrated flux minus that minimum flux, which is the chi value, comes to 5.4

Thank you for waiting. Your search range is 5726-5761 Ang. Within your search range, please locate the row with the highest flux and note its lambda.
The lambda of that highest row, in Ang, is 5756.02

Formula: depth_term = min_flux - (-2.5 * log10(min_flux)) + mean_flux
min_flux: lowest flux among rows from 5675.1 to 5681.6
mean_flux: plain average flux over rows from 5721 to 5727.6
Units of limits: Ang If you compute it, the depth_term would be 1.29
